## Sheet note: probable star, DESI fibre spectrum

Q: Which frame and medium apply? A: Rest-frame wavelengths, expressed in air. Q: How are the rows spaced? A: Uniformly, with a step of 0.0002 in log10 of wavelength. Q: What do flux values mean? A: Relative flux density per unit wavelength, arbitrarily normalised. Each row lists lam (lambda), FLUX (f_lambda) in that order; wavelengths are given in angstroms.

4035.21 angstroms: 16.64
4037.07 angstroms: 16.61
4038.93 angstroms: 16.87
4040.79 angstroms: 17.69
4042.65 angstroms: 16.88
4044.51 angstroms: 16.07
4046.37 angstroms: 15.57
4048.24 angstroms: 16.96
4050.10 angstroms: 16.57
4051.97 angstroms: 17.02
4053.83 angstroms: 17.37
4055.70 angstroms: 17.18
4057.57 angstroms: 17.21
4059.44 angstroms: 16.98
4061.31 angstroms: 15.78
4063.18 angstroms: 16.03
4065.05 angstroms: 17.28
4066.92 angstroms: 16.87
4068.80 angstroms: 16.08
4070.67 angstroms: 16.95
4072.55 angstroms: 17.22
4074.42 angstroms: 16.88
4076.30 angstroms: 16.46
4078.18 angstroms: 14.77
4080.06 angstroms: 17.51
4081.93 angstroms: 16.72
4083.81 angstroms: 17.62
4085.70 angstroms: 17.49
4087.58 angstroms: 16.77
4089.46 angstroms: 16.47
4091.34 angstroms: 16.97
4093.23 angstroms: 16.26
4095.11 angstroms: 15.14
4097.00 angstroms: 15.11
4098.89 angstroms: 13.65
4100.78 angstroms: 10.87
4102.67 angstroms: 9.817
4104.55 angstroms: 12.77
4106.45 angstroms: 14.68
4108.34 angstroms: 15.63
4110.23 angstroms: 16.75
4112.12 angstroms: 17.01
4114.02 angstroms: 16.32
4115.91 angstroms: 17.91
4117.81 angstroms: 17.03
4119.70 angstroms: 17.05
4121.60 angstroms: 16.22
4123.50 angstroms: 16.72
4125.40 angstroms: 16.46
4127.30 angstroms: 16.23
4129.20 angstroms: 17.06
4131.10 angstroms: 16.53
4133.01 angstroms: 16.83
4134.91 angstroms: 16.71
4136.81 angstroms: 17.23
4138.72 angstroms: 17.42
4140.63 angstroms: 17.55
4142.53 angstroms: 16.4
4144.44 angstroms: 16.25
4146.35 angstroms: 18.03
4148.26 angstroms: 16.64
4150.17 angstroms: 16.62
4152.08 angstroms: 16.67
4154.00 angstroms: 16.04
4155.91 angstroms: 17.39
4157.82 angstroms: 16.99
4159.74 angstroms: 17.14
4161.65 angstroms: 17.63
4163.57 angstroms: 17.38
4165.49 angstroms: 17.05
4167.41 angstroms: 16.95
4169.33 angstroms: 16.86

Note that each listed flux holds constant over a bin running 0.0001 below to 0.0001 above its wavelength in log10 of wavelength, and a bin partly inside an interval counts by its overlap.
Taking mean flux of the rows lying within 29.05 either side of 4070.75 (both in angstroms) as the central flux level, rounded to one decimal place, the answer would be 16.5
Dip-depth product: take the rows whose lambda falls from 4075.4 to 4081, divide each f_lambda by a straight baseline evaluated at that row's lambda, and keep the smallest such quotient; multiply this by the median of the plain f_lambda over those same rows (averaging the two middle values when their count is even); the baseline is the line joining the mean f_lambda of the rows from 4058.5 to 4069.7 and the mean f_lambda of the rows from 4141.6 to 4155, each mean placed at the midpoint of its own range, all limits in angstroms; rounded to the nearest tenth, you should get 14.7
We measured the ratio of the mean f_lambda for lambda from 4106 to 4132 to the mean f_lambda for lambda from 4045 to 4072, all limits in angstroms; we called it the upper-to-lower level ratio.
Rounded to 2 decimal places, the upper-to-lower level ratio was 0.99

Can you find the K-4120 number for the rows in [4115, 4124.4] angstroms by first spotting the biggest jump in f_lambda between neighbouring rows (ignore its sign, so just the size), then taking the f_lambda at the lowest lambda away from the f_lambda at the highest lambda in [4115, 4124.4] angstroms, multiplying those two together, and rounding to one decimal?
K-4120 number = -1.0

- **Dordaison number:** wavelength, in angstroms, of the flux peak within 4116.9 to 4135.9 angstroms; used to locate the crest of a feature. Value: 4129.20 angstroms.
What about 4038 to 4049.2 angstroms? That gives 4040.79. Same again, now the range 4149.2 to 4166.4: 4161.65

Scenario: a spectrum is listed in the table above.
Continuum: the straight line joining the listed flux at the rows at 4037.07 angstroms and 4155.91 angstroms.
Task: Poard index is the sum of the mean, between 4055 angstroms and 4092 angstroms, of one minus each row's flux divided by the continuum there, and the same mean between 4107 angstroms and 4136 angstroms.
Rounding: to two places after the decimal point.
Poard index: 0.03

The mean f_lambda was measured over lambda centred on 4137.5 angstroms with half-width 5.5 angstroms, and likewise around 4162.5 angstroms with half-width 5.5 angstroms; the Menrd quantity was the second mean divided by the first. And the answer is 1.01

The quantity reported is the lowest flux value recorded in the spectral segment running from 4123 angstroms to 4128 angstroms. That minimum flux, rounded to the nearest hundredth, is 16.23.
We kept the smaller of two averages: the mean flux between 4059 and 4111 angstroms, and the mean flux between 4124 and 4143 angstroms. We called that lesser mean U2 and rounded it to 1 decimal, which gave 15.8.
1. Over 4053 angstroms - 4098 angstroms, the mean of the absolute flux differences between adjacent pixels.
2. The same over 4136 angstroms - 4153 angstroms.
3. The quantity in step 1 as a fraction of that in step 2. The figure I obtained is 1.14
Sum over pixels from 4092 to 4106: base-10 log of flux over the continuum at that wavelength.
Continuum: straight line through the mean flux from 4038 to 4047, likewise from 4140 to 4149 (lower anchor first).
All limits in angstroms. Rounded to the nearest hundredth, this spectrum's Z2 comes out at -0.74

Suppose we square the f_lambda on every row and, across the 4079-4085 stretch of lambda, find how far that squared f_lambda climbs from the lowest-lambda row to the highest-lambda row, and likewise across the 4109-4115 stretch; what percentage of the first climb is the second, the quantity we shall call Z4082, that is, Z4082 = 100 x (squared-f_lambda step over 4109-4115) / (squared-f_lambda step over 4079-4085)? -368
